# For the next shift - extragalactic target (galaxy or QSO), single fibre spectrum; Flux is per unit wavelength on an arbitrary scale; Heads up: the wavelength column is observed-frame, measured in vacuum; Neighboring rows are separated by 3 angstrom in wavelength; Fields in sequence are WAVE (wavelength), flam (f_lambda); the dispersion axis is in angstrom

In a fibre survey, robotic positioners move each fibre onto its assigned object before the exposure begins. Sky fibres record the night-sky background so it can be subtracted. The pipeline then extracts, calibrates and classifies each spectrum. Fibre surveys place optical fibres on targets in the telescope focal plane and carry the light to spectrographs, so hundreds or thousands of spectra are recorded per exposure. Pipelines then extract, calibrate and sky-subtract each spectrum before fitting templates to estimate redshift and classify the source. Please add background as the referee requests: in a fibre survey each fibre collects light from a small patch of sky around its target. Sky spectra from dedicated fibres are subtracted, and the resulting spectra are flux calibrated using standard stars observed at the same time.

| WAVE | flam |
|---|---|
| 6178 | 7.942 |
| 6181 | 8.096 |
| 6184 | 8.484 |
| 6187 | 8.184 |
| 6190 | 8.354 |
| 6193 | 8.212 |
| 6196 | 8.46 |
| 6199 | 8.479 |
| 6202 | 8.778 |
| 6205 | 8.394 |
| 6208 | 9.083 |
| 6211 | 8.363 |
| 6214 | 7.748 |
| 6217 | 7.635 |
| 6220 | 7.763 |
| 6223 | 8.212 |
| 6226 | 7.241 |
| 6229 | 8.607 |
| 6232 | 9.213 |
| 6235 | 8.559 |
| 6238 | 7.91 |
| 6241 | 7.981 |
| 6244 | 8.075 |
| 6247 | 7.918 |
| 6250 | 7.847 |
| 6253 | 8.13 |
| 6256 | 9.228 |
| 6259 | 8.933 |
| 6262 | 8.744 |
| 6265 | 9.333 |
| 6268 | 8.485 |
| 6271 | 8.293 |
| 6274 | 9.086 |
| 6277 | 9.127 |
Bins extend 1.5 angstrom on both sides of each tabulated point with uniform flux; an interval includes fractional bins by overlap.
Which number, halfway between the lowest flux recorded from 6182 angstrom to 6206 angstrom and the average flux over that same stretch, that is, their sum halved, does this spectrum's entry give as 8.30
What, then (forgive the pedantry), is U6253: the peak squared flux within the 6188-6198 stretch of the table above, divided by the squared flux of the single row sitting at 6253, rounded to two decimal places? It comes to 1.08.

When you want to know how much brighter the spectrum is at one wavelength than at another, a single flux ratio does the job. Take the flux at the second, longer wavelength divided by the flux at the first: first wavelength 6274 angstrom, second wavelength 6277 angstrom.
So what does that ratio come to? 1.00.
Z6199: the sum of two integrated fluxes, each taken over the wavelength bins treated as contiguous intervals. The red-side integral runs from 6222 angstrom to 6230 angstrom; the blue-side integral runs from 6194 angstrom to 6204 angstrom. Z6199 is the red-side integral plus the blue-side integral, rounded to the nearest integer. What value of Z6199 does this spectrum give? 149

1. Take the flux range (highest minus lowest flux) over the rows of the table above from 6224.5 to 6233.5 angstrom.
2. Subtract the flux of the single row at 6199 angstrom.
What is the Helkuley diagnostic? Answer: -6.51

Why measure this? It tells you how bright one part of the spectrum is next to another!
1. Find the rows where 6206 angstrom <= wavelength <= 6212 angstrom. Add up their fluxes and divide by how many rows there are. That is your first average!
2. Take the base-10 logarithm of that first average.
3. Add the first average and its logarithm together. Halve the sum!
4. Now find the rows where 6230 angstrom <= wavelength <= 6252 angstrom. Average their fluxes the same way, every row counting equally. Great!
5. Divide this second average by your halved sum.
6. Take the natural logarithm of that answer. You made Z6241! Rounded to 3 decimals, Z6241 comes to 0.531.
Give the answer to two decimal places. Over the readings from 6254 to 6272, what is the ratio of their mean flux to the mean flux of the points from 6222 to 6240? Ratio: 1.07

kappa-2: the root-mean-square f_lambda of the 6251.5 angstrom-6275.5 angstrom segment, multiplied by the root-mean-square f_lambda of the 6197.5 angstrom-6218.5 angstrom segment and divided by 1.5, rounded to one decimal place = 49.0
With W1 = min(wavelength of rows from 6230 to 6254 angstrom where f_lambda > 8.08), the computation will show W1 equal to 6232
